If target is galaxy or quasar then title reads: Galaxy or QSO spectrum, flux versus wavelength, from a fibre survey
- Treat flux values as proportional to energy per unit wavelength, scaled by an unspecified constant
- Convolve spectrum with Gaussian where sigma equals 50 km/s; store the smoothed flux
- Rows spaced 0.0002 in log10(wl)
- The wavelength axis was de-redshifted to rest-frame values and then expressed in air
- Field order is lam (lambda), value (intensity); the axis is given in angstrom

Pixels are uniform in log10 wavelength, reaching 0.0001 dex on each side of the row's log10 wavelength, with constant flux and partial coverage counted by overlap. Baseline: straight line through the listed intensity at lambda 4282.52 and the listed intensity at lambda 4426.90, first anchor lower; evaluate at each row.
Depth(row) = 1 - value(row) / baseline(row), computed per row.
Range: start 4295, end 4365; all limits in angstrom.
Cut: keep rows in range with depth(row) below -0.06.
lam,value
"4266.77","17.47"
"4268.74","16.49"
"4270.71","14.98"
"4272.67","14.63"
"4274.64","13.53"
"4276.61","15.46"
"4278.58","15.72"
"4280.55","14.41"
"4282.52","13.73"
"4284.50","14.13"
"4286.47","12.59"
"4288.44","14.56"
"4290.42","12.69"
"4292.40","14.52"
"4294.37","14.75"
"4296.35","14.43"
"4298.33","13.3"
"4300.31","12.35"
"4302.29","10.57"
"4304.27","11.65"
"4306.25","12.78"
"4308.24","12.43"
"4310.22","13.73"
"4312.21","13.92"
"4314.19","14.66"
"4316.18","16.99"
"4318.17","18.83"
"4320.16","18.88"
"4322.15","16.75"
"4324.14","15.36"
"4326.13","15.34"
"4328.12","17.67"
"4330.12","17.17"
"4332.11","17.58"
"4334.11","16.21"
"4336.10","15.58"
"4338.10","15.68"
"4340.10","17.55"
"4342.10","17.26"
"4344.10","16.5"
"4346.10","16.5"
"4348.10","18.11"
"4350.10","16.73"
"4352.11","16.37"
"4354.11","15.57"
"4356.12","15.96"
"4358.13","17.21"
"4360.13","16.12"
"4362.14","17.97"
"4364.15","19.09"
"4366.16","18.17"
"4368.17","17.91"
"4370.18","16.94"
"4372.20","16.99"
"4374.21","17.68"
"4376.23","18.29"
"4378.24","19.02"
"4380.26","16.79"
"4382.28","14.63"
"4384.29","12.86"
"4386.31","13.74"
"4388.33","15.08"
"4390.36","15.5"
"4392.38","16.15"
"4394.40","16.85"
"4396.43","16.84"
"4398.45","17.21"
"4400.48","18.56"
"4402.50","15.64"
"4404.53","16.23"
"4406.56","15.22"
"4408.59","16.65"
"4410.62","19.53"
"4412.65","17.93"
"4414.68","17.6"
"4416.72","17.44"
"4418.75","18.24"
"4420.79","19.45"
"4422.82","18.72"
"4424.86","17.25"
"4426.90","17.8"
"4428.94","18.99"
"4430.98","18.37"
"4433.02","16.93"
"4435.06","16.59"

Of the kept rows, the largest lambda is 4364.15 angstrom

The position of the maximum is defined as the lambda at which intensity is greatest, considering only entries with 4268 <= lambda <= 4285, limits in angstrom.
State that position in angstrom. 4268.74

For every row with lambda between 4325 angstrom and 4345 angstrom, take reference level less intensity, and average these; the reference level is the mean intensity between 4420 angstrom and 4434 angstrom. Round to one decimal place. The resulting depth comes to 1.6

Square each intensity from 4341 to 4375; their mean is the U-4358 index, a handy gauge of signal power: 294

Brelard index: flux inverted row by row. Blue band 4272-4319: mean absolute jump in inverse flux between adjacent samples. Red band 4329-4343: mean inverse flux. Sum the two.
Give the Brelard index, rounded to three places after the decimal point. 0.066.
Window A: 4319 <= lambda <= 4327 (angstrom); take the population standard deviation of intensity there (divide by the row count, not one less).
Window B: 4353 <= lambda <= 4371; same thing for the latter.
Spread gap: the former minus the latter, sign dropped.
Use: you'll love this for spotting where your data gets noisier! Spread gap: 0.34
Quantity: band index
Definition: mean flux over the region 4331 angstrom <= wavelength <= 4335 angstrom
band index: 16.9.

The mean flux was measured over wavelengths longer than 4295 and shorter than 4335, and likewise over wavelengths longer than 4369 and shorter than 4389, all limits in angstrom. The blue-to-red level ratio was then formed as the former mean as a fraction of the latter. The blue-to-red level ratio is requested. 0.93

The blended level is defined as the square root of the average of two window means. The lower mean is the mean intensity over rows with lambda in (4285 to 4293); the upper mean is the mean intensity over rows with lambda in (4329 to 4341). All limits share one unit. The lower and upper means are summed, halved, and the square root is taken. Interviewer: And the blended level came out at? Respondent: 3.89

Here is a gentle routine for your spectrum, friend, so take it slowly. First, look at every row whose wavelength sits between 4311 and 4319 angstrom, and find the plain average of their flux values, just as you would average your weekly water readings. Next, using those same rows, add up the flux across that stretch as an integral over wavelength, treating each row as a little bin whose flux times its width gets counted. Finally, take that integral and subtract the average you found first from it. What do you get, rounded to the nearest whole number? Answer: 112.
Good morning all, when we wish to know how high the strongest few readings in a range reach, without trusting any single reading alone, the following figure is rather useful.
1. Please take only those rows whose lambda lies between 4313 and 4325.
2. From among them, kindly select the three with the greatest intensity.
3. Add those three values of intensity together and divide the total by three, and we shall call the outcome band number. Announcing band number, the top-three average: 18.2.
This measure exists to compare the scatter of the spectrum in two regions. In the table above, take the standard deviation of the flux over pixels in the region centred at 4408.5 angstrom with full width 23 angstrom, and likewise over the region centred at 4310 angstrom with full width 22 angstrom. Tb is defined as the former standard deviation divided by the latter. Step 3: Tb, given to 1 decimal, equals 0.5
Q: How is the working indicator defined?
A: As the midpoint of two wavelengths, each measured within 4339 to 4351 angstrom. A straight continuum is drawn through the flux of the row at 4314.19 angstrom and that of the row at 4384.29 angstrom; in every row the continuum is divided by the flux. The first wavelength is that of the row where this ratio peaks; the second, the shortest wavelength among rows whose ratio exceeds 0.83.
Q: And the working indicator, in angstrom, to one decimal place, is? 4344.1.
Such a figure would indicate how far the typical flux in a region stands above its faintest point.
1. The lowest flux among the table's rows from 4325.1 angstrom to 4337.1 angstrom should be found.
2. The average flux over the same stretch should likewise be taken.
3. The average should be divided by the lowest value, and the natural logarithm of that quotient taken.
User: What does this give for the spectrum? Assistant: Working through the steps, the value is 0.078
